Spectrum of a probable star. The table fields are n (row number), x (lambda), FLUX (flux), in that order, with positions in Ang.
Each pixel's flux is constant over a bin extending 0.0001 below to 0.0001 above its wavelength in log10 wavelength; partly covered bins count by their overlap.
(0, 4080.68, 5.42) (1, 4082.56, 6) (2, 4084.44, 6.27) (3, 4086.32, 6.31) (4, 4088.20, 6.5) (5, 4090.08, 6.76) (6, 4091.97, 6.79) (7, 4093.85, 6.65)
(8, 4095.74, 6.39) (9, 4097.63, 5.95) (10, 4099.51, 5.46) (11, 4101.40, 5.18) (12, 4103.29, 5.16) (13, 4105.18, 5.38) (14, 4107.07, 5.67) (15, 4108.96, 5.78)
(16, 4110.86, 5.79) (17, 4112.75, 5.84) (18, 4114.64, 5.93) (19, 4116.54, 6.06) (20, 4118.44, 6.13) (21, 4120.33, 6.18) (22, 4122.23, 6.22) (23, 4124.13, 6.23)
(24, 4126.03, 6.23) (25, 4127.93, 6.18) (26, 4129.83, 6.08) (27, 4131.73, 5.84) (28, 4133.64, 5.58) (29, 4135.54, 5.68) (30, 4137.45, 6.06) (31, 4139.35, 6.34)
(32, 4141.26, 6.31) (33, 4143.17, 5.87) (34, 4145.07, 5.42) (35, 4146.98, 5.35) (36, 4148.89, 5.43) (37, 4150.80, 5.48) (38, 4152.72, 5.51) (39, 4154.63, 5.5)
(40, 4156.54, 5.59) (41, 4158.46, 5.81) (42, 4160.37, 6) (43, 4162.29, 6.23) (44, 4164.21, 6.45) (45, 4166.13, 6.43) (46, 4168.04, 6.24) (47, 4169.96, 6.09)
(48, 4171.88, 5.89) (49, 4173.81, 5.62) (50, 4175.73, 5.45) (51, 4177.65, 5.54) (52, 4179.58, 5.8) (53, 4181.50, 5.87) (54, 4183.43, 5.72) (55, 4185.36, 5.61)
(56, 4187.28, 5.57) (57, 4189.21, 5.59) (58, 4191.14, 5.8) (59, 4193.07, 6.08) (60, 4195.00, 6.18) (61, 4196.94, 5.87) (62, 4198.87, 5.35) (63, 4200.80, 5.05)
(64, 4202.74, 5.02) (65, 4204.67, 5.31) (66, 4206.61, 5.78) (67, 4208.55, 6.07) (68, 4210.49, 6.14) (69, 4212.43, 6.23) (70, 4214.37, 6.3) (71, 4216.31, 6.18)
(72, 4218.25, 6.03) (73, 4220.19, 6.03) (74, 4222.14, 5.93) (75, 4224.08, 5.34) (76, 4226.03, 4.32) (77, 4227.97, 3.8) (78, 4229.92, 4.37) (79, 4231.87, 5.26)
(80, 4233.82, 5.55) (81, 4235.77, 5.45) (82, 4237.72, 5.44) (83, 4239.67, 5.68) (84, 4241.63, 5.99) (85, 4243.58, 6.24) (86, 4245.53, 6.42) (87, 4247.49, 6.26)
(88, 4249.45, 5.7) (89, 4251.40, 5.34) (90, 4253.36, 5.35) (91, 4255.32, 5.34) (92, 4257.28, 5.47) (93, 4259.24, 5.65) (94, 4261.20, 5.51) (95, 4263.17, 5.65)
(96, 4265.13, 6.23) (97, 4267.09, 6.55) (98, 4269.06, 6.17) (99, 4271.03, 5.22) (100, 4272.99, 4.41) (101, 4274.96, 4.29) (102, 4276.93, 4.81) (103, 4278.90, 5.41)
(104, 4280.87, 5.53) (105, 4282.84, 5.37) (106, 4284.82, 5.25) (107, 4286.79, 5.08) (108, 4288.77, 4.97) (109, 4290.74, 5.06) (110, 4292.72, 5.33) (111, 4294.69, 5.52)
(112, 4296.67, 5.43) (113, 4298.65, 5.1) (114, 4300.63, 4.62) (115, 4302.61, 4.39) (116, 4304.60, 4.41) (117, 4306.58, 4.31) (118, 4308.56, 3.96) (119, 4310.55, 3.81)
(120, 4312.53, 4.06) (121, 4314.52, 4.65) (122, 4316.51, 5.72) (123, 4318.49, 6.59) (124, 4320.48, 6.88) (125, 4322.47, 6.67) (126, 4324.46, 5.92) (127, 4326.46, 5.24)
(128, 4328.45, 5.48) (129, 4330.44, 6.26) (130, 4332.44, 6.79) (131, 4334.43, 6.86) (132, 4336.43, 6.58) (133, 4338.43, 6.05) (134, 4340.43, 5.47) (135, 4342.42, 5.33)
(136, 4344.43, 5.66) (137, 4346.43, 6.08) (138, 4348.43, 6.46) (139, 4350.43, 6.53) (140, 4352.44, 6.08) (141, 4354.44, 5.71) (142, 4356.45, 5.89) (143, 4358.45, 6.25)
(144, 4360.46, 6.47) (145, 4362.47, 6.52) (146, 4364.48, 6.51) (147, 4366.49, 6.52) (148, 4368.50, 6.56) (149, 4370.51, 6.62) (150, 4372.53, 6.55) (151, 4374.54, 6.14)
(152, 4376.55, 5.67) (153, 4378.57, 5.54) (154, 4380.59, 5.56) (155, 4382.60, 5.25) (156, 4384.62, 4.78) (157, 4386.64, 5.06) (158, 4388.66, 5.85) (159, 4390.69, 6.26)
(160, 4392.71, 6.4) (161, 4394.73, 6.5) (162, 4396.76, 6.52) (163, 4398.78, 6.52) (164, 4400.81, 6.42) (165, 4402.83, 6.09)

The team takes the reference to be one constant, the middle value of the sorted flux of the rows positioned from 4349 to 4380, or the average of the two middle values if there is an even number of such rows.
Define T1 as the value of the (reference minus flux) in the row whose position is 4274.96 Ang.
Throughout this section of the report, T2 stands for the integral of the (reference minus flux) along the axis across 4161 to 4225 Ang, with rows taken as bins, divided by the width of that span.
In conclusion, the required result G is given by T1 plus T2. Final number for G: 2.81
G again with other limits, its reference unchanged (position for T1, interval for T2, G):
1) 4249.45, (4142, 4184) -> 1.45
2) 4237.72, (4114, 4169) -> 1.56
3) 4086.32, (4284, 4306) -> 1.63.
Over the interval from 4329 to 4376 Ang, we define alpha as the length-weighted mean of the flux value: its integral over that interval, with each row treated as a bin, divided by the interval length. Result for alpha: 6.2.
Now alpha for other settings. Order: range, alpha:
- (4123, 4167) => 5.9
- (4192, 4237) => 5.5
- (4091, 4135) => 5.9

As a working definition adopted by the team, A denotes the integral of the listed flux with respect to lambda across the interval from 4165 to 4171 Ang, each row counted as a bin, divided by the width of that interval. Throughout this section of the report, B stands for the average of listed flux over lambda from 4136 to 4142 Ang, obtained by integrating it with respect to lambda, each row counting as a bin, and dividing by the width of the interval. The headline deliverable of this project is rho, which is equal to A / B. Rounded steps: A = 6.26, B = 6.19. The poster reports 1.01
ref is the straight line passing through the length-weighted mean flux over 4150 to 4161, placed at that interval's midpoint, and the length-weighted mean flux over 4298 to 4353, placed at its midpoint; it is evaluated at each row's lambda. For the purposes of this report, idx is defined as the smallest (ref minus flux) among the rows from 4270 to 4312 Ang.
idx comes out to 0.1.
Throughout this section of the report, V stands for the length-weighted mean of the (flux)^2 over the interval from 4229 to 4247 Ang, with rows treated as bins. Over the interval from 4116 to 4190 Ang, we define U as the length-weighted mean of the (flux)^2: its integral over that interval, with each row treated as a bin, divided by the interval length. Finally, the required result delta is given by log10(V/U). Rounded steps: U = 34.6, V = 32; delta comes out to -0.04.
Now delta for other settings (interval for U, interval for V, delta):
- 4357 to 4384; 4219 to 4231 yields -0.17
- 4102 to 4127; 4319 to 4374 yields 0.05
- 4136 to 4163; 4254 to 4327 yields -0.07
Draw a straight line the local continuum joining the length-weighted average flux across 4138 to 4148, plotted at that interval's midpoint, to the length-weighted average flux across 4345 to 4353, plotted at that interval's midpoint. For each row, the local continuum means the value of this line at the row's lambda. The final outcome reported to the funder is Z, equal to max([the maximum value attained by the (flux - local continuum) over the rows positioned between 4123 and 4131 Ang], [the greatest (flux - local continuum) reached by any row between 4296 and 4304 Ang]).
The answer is 0.40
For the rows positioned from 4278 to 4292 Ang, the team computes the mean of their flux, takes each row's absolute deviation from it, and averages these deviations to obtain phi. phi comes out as 0.17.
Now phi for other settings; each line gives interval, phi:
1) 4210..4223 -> 0.11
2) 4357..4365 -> 0.09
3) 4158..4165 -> 0.22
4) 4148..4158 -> 0.04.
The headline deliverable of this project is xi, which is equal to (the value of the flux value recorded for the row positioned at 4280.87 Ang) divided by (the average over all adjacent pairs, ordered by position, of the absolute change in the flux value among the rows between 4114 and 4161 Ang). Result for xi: 39.4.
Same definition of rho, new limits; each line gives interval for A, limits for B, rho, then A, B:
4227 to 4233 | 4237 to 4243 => 0.78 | 4.50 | 5.75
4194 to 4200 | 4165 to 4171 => 0.92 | 5.78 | 6.26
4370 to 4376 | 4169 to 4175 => 1.09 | 6.37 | 5.85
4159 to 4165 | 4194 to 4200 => 1.07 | 6.19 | 5.78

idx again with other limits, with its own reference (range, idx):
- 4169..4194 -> -0.5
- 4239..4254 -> -0.8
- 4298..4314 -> 0.5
